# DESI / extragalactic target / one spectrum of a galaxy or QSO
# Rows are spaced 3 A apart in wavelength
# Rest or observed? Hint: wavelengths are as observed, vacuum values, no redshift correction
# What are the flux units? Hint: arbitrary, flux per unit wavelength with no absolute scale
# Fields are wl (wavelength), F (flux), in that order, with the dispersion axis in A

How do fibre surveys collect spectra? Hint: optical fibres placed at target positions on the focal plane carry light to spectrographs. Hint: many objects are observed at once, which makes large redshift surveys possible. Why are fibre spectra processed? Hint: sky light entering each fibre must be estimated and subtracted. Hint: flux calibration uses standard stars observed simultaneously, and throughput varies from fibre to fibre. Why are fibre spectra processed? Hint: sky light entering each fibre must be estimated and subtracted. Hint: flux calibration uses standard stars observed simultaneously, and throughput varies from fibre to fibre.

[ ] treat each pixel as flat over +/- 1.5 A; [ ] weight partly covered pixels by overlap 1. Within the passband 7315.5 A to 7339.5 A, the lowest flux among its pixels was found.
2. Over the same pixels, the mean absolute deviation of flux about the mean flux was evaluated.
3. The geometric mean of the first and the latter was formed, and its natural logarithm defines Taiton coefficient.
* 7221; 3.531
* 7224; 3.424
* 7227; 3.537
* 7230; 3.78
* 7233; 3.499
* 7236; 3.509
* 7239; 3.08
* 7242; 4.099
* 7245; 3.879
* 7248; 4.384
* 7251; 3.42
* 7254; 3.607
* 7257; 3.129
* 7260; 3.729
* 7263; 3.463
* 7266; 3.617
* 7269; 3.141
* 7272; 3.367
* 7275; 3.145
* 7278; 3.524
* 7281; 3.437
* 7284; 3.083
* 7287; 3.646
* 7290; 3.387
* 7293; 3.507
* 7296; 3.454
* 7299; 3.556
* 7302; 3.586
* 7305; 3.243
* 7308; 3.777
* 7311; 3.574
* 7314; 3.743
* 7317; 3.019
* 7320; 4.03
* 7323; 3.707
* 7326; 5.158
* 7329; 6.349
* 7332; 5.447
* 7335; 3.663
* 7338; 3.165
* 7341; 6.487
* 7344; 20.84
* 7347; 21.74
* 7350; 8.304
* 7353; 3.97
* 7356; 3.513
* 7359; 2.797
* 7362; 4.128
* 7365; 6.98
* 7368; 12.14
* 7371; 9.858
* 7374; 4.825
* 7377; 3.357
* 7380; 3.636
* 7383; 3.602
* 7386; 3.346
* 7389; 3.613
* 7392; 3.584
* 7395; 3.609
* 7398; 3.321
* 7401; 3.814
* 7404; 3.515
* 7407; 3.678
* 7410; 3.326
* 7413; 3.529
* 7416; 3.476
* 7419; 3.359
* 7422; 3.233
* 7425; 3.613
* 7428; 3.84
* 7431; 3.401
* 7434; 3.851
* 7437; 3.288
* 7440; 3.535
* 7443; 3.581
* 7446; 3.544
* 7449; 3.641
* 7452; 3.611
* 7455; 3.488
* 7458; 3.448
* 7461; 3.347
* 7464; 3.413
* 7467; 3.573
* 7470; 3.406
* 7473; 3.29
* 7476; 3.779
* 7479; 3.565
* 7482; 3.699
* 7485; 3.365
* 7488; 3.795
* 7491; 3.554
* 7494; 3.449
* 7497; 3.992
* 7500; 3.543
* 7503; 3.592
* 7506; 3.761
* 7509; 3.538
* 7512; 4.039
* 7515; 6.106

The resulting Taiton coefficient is 0.55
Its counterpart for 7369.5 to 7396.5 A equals 0.74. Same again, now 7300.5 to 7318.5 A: -0.16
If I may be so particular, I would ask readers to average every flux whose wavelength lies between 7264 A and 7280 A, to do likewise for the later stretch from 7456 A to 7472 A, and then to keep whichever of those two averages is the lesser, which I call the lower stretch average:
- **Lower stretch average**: 3.36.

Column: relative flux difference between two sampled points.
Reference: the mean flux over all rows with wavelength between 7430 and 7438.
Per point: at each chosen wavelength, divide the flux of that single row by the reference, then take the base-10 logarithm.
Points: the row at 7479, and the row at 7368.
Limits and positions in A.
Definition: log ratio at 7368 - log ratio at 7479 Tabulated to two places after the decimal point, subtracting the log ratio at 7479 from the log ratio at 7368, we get 0.53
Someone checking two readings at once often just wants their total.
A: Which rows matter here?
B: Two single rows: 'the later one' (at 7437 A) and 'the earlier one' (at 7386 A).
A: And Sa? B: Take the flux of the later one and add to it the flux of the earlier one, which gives 7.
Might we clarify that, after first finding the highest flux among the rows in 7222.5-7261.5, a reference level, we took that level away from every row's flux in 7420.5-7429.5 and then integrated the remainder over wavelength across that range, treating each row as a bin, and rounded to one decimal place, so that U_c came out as -7.4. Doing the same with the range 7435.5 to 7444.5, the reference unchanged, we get -8.2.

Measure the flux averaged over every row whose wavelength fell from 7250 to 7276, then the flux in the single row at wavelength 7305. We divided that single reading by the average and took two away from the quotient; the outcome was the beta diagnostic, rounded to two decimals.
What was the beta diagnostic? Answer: -1.05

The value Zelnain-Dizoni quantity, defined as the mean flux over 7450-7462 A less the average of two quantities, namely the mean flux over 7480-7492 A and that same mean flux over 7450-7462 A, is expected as -0.06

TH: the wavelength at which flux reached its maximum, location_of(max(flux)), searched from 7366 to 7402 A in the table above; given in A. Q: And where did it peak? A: 7368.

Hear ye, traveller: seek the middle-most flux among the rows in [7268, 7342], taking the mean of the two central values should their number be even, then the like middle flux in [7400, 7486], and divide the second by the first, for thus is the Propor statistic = 0.99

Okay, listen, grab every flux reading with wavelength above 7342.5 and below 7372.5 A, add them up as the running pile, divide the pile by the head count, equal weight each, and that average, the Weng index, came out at 9.4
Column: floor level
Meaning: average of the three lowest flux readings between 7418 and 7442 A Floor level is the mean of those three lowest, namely 3.29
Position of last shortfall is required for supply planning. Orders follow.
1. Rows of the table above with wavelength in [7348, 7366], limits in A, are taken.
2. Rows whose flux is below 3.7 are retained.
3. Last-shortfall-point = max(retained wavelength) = 7359 A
